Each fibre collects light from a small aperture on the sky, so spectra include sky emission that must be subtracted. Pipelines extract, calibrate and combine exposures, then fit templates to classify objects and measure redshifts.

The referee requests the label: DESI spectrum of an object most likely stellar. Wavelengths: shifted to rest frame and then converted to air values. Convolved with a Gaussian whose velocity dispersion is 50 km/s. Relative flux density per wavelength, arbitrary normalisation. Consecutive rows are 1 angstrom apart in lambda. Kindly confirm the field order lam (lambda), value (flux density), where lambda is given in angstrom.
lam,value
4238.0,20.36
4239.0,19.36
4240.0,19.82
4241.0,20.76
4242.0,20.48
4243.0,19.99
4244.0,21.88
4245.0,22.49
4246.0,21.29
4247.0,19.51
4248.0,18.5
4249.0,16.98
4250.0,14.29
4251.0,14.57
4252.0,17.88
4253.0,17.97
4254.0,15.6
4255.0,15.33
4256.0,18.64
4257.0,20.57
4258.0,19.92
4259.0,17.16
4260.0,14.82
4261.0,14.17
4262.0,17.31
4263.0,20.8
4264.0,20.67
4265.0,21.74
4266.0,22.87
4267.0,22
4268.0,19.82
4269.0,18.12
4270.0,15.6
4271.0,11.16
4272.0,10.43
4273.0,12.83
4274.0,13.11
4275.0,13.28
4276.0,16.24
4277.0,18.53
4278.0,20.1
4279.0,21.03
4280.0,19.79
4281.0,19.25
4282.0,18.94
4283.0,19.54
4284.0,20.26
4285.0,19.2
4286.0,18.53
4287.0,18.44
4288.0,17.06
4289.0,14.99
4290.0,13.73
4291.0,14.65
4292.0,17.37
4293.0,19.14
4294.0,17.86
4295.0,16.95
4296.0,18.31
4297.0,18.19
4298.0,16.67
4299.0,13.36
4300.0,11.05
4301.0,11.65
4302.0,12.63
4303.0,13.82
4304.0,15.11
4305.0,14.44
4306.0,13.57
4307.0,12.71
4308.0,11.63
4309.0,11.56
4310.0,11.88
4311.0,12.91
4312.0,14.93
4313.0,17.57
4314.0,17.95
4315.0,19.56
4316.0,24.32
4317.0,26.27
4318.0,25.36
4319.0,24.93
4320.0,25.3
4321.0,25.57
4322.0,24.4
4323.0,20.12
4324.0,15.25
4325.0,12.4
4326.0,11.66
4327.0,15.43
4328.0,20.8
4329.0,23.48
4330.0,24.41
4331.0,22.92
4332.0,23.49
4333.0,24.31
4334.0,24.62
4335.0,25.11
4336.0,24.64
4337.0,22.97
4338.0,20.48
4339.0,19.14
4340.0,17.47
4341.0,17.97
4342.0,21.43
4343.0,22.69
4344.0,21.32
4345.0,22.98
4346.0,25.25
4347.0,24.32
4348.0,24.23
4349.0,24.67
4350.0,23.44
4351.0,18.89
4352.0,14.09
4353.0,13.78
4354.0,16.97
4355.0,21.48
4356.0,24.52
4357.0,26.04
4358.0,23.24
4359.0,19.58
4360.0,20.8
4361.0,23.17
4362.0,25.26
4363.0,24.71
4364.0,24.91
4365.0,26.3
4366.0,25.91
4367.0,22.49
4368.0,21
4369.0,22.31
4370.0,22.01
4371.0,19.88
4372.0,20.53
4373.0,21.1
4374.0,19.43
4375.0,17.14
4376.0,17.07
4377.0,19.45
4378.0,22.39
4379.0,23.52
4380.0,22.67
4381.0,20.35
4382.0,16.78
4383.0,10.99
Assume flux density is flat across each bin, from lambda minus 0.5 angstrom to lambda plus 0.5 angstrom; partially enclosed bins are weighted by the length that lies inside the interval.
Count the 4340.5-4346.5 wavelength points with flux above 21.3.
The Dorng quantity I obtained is 5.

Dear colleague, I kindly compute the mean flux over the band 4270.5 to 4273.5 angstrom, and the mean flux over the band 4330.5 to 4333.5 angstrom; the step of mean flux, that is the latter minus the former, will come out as 12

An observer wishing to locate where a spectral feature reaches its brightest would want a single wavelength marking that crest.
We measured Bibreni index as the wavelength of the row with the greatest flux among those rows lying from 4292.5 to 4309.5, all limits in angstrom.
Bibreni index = 4293.0 angstrom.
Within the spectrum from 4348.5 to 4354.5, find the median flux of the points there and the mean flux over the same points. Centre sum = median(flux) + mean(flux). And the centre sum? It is 37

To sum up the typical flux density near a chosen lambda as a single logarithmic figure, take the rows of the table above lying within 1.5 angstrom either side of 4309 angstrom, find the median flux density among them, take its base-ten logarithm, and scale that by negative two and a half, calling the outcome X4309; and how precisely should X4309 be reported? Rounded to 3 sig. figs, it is -2.66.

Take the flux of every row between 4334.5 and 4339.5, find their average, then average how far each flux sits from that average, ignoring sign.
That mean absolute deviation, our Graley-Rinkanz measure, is 2.1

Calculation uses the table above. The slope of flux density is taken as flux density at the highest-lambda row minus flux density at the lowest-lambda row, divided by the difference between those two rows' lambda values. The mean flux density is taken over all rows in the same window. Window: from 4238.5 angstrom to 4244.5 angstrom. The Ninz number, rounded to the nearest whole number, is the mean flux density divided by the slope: 40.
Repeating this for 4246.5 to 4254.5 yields -30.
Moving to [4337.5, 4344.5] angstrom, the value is 143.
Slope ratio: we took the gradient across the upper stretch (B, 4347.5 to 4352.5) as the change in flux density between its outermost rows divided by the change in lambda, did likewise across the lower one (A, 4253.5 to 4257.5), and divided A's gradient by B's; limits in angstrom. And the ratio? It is -0.7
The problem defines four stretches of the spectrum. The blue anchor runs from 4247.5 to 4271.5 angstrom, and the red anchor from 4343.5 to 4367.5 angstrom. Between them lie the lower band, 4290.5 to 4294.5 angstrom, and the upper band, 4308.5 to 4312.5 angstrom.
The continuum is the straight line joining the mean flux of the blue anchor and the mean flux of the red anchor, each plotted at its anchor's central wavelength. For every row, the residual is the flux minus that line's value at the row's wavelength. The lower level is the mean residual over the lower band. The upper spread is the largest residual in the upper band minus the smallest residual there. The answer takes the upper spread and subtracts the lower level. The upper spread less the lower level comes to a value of 5.3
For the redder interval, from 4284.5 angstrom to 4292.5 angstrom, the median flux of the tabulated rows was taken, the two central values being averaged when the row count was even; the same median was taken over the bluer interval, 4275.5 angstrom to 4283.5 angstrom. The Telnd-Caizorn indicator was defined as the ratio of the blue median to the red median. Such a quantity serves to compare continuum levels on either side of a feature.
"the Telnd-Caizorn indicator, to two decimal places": 1.13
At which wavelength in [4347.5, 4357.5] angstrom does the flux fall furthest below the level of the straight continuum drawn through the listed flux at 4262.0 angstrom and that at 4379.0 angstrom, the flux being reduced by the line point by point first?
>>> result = 4353.0 angstrom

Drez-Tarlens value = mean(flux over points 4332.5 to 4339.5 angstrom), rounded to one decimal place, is 23.0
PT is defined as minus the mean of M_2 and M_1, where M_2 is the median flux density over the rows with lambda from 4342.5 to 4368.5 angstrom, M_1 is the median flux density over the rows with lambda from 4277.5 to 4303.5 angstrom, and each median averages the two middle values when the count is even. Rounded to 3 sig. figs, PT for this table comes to -20.6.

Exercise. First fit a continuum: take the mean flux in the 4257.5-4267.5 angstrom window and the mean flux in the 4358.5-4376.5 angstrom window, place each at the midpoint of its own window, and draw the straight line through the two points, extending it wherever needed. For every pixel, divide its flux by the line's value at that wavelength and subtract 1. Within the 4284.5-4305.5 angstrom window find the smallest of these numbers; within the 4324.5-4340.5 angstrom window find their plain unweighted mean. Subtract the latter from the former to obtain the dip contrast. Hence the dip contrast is -0.4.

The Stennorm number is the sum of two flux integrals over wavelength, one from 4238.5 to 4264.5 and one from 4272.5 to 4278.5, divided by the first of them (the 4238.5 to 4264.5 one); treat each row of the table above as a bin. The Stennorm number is 1.20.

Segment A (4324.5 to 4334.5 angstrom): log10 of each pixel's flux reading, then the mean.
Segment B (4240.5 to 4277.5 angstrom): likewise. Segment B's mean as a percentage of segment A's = 96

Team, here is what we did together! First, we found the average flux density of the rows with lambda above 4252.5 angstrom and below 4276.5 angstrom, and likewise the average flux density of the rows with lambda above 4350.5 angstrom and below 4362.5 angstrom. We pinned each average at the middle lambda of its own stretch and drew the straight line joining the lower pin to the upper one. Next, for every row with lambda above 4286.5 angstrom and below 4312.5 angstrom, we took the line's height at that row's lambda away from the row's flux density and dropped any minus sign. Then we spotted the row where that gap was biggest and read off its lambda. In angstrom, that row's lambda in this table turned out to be 4300.0 angstrom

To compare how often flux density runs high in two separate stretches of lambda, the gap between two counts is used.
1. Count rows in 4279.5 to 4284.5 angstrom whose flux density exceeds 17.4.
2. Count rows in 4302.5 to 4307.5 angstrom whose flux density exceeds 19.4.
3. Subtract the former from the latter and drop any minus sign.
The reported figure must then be 5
